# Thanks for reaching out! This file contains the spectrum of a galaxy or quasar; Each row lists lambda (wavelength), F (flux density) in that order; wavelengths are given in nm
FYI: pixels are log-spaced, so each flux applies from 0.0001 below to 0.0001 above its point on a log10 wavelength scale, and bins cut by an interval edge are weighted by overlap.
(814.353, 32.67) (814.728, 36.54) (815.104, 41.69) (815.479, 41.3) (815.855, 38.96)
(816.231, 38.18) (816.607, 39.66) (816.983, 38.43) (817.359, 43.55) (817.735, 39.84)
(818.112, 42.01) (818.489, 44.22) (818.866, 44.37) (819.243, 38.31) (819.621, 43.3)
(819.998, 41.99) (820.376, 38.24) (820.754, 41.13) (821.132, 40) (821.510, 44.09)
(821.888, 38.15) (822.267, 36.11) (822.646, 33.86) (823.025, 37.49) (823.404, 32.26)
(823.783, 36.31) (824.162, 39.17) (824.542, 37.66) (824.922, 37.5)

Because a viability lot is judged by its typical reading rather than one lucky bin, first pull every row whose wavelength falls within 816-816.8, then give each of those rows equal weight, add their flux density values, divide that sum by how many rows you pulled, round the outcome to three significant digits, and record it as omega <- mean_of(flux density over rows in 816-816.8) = 38.9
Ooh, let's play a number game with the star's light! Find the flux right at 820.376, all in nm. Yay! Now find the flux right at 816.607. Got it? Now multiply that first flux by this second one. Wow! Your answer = 1517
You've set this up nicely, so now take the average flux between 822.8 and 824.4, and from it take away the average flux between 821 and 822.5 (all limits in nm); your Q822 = -3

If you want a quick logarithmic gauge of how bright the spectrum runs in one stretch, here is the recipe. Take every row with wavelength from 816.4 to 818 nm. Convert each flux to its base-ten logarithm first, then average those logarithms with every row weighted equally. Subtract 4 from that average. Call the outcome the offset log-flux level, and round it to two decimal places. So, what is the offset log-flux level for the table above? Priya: -2.39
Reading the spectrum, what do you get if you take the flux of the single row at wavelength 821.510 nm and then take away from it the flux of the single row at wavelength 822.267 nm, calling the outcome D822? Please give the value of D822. 8.0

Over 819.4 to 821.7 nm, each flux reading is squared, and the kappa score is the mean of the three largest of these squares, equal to 1861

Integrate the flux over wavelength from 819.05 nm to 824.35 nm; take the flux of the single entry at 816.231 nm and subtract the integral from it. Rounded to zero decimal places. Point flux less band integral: -166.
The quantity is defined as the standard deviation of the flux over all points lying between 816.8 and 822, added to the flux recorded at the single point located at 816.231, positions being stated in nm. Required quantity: 41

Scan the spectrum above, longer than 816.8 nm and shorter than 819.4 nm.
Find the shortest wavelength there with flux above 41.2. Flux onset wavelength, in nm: 817.359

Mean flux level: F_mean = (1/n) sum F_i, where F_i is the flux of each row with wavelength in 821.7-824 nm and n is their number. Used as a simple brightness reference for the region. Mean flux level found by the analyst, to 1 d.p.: 35.7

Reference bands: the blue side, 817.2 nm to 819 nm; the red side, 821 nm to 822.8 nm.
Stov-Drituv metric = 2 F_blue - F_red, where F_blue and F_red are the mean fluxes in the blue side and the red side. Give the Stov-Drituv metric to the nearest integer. 47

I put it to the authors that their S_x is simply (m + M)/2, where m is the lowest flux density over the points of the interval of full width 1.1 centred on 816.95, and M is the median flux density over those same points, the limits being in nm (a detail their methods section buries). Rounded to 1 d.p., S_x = 39.0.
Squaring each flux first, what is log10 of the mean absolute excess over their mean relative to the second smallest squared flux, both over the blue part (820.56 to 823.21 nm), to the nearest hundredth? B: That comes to -0.80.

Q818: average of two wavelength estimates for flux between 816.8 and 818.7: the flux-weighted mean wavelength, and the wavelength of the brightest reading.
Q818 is 818.12 nm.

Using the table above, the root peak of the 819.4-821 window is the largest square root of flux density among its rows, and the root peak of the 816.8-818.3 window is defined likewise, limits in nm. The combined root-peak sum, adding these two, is 13.2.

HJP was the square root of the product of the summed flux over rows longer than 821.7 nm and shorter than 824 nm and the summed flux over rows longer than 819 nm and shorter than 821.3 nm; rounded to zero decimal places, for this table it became 228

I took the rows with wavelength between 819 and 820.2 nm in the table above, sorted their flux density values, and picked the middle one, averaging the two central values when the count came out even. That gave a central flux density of 42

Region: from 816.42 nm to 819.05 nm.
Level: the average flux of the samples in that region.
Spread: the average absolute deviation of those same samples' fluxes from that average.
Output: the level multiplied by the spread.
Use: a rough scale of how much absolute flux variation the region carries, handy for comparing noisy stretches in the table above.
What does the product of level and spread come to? 86.4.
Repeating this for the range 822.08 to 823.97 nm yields 60.4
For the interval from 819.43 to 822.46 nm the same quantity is 90.9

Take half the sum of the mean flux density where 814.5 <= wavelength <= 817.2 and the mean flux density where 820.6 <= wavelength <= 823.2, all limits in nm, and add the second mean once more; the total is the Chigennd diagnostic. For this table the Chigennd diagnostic 78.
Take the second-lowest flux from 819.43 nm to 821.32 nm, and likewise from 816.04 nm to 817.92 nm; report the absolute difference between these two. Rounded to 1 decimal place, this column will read 1.6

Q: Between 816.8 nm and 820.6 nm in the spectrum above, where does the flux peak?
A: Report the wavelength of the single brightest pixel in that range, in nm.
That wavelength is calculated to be 818.866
